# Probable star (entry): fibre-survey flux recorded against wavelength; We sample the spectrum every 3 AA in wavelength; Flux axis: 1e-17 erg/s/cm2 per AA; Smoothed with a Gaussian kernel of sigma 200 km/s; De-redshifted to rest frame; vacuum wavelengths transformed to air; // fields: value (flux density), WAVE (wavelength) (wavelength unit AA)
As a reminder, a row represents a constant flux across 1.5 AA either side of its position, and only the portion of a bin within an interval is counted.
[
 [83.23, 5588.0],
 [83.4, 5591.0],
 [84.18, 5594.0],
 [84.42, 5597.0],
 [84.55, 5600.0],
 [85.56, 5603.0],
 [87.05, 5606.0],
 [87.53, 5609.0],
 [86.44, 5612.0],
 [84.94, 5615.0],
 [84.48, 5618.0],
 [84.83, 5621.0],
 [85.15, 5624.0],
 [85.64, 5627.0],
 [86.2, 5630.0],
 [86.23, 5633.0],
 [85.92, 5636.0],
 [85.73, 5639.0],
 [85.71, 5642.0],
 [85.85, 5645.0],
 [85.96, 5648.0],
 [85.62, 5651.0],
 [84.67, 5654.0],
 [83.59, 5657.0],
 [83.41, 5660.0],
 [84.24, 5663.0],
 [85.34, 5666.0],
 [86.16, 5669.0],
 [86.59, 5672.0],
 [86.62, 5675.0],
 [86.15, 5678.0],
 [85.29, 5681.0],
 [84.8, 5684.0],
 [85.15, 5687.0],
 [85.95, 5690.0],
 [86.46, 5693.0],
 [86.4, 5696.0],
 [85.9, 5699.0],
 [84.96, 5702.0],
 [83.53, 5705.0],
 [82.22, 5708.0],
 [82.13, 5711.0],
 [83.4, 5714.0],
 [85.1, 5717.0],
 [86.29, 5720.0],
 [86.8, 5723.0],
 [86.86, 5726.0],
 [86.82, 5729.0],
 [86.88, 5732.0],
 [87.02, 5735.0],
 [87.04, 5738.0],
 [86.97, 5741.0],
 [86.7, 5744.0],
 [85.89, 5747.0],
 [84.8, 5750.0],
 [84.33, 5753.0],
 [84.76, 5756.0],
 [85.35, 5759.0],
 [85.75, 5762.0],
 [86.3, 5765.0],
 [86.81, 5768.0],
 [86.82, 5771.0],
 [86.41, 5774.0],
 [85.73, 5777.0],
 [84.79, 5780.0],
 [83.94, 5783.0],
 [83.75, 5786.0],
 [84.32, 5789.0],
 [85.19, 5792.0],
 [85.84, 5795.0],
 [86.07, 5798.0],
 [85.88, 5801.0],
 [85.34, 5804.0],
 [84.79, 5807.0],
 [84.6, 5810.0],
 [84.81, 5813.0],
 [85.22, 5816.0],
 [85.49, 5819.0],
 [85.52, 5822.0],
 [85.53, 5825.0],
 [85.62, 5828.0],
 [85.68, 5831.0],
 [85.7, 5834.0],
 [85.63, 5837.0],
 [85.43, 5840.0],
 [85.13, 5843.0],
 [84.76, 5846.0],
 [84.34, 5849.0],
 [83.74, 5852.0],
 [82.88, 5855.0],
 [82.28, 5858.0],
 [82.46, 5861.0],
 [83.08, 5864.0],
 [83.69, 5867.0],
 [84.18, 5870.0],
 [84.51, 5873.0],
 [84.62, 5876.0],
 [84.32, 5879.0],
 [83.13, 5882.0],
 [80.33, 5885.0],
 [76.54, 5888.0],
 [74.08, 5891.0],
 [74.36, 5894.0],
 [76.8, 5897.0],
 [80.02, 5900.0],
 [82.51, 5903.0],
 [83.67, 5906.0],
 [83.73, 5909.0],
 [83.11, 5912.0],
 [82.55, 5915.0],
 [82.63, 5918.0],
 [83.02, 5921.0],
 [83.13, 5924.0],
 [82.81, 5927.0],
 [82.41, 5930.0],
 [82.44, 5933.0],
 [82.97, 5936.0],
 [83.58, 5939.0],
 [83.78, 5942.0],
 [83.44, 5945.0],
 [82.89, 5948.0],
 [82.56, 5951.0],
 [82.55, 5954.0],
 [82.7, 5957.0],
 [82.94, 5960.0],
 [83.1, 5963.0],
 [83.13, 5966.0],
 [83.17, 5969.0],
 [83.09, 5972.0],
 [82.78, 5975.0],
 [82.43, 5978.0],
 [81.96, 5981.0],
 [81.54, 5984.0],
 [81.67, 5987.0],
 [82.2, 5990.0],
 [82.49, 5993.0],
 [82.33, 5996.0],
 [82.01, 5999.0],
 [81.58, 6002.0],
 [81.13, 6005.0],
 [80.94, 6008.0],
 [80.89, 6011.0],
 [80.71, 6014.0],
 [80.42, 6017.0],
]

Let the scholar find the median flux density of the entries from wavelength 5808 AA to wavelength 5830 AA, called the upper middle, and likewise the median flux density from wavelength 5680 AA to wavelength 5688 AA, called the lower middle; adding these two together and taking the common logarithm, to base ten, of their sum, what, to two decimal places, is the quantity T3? 2.23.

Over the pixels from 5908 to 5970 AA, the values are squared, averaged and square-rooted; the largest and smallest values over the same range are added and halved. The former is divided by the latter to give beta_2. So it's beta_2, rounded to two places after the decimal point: 1.00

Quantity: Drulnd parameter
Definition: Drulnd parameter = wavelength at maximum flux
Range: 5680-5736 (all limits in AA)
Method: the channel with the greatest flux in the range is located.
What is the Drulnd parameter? 5735.0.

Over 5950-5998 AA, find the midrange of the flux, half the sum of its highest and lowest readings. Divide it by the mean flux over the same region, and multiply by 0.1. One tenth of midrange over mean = 0.100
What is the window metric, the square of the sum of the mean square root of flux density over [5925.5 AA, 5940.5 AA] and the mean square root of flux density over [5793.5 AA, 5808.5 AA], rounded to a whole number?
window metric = 337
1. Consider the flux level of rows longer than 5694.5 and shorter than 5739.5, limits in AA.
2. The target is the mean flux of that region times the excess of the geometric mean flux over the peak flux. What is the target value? -140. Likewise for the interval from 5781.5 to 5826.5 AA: -84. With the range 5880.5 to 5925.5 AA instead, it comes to -255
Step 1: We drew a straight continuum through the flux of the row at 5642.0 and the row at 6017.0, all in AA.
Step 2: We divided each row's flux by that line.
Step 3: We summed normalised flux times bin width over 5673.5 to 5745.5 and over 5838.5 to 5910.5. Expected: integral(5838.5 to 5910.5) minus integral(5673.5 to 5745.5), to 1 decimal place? -1.0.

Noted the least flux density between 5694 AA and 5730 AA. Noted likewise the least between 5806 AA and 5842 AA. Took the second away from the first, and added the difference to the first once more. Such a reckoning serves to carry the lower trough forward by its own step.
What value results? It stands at 79.7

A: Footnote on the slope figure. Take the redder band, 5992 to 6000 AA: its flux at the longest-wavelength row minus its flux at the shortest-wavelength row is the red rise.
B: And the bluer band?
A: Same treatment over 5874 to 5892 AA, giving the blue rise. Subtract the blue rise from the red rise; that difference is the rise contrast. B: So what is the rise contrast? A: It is 10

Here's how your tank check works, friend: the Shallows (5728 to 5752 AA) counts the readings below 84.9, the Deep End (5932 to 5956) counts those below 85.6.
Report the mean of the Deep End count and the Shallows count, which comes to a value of 4.5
